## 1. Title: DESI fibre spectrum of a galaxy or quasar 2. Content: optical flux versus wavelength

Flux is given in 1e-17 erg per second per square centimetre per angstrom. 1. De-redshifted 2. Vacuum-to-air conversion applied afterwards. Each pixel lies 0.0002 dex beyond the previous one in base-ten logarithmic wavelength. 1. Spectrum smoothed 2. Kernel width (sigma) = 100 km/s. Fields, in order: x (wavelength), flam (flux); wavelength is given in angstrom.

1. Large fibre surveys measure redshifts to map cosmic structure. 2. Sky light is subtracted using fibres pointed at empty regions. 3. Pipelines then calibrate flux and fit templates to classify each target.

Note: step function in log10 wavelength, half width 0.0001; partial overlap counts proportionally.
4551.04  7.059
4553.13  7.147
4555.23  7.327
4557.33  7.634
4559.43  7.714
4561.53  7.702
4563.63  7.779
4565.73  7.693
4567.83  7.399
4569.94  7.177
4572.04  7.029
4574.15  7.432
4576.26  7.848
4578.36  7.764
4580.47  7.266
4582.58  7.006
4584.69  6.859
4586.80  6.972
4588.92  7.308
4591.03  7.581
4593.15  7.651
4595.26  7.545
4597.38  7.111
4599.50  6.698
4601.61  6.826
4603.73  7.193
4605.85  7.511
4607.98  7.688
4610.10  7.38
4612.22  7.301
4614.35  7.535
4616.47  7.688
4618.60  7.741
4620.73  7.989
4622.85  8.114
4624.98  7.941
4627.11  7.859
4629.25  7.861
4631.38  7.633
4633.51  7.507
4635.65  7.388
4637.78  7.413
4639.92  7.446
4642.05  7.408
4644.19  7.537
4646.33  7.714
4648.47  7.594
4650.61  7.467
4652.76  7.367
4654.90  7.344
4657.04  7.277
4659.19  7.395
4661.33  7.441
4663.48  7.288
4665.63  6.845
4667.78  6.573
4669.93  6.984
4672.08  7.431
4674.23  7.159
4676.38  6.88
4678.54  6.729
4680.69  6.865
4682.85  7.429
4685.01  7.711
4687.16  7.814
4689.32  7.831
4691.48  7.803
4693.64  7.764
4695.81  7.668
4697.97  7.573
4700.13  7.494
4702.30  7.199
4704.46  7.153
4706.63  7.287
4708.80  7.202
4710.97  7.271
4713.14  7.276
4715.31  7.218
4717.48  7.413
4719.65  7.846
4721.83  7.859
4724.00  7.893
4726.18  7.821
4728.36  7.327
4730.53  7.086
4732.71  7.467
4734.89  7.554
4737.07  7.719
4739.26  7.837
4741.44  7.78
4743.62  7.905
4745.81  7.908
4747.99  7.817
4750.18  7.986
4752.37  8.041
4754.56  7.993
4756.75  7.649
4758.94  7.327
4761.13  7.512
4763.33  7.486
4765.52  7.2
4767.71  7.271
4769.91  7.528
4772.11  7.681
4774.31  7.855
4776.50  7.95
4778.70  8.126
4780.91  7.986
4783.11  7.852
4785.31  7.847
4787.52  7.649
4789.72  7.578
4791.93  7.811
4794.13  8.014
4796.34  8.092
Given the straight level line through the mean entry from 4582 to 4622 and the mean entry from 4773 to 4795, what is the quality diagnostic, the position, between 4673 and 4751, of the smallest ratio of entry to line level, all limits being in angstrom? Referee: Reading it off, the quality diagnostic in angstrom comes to 4678.54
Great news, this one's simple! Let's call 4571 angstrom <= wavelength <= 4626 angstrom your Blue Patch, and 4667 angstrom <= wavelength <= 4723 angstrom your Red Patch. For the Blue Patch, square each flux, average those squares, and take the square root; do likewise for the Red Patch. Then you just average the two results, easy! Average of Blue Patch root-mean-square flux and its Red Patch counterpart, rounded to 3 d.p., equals 7.402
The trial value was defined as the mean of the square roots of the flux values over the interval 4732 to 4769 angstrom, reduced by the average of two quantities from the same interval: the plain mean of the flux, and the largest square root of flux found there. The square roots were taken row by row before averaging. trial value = -2.485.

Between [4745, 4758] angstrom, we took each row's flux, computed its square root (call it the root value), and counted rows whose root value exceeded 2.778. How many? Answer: 5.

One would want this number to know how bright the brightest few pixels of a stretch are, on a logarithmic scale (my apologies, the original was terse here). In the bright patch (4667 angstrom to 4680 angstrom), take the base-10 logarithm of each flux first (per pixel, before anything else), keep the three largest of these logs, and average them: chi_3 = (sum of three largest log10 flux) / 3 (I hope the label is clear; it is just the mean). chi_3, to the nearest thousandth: 0.857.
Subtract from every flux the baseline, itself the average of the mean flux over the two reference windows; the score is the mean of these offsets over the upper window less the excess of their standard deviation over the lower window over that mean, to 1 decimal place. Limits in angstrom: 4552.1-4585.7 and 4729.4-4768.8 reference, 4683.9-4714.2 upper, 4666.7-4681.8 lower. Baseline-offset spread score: -0.3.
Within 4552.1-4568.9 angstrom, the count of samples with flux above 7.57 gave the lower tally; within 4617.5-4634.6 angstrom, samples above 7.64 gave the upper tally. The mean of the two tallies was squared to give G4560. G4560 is 30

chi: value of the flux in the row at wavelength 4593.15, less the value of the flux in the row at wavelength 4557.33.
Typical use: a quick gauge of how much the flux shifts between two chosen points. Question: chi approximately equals 0.02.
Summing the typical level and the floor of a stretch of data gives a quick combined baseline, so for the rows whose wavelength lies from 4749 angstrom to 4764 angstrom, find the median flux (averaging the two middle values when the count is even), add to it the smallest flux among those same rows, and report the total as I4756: 15.0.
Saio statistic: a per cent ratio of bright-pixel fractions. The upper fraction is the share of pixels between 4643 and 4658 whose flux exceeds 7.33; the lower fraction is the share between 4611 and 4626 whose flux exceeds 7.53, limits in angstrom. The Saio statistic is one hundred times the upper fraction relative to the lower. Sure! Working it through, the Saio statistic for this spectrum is 100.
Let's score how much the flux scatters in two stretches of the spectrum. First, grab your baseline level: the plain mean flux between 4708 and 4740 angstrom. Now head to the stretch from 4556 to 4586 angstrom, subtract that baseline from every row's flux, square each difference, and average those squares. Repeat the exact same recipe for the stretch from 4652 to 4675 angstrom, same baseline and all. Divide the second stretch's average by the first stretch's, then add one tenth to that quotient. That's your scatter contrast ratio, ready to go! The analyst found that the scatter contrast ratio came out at 1.8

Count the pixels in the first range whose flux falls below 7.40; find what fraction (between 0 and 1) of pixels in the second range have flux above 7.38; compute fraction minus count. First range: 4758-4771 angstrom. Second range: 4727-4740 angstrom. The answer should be -2.3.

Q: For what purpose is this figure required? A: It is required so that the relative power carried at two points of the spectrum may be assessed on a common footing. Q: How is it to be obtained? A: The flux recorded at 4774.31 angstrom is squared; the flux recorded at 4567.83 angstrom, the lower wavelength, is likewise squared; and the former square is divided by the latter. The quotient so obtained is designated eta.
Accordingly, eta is 1.127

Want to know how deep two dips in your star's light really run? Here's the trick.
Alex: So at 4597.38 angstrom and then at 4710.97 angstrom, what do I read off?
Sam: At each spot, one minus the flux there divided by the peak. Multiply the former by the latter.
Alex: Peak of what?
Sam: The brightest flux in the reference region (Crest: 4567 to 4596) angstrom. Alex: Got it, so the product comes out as 0.0069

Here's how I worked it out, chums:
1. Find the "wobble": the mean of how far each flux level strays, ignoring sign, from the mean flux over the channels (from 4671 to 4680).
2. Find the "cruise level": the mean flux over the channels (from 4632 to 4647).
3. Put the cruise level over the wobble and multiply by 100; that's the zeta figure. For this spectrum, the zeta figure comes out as 3053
